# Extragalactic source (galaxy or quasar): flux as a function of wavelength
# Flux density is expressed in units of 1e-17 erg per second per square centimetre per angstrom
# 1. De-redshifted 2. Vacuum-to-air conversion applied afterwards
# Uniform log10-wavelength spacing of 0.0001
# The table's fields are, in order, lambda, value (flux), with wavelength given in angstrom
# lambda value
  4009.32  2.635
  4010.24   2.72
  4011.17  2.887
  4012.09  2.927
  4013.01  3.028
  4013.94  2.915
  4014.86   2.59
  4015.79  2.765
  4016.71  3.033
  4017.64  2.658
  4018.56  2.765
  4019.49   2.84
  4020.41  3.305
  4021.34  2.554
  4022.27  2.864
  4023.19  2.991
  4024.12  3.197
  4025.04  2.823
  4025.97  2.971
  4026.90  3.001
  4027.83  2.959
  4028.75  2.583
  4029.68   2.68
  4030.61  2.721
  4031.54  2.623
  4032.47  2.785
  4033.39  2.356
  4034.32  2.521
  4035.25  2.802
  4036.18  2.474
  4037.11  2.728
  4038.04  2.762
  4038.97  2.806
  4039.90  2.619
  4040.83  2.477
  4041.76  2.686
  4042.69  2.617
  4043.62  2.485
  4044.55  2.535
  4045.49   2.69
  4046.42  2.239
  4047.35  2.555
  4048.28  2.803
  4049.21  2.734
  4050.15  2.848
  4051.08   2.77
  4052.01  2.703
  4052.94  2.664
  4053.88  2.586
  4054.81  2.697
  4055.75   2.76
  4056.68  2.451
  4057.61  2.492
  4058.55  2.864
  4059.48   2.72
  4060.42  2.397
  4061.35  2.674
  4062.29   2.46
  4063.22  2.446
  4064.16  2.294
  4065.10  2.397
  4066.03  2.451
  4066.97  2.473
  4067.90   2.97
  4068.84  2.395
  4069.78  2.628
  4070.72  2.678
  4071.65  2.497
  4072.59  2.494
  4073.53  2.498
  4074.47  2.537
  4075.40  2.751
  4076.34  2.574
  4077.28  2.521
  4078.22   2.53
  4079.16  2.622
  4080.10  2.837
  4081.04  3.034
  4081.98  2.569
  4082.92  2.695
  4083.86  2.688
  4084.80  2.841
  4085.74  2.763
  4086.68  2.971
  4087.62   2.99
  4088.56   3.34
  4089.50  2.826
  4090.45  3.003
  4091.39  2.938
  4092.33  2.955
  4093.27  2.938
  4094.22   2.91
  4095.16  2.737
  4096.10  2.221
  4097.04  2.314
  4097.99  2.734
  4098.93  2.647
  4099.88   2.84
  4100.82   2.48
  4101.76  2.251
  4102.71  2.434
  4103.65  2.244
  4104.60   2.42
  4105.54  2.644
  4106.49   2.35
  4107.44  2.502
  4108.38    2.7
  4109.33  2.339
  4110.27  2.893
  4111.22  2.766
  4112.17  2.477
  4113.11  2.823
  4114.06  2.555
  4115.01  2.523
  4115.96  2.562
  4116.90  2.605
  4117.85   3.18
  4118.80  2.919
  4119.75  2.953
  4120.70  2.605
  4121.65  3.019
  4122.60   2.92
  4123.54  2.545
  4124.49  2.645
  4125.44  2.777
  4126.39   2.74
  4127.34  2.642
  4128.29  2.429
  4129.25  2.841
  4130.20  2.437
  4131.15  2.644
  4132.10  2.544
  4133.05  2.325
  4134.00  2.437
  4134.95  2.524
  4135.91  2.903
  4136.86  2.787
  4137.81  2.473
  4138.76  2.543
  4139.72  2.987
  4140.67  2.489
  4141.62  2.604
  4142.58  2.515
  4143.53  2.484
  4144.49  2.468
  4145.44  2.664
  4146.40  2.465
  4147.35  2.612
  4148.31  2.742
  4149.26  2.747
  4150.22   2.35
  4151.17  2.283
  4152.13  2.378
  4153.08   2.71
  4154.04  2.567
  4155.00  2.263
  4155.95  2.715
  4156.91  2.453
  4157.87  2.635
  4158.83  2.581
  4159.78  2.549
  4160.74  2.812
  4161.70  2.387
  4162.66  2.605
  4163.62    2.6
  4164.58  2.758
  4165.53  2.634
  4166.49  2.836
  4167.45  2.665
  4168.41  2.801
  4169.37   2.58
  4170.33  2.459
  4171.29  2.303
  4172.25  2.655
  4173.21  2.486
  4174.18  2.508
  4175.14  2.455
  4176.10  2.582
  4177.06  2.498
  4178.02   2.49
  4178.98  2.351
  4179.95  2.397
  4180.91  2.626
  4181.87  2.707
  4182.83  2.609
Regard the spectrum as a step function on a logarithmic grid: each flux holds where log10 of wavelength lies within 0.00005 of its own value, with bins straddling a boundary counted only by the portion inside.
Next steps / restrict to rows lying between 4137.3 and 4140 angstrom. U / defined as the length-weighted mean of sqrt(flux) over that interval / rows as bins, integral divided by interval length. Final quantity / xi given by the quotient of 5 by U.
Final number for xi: 3.08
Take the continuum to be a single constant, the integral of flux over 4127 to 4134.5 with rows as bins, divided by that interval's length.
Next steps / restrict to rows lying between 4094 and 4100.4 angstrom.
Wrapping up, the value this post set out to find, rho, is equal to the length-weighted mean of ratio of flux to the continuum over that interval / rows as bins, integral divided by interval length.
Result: 1.03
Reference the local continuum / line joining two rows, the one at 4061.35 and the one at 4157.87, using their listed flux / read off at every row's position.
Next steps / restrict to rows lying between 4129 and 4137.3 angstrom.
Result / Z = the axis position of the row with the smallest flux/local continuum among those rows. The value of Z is 4133.05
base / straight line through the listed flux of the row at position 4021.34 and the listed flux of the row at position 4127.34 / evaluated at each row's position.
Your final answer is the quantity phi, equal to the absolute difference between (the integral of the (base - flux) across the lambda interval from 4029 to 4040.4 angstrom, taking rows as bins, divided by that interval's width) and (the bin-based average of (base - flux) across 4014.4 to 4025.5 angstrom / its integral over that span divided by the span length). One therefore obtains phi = 0.22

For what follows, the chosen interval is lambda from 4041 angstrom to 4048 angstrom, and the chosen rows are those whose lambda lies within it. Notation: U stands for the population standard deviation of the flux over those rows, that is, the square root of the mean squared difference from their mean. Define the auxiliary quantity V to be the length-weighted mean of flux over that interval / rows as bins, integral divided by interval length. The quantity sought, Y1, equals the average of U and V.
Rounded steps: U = 0.14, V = 2.55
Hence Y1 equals 1.35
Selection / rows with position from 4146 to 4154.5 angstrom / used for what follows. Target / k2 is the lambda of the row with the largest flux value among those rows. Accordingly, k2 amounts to 4149.26 angstrom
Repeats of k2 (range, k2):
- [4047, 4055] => 4050.15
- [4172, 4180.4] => 4172.25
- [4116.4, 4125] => 4117.85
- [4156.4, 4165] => 4160.74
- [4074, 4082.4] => 4081.04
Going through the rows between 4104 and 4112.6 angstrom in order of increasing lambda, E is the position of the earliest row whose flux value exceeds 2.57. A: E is 4105.54 angstrom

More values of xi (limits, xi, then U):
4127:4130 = 3.10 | 1.61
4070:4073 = 3.12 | 1.60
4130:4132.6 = 3.13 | 1.60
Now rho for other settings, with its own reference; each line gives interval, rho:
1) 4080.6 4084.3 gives 1.08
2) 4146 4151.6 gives 1.00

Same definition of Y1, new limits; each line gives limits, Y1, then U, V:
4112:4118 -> 1.45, 0.23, 2.66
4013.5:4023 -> 1.52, 0.21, 2.83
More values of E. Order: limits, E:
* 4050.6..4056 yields 4051.08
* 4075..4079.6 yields 4075.40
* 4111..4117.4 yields 4111.22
